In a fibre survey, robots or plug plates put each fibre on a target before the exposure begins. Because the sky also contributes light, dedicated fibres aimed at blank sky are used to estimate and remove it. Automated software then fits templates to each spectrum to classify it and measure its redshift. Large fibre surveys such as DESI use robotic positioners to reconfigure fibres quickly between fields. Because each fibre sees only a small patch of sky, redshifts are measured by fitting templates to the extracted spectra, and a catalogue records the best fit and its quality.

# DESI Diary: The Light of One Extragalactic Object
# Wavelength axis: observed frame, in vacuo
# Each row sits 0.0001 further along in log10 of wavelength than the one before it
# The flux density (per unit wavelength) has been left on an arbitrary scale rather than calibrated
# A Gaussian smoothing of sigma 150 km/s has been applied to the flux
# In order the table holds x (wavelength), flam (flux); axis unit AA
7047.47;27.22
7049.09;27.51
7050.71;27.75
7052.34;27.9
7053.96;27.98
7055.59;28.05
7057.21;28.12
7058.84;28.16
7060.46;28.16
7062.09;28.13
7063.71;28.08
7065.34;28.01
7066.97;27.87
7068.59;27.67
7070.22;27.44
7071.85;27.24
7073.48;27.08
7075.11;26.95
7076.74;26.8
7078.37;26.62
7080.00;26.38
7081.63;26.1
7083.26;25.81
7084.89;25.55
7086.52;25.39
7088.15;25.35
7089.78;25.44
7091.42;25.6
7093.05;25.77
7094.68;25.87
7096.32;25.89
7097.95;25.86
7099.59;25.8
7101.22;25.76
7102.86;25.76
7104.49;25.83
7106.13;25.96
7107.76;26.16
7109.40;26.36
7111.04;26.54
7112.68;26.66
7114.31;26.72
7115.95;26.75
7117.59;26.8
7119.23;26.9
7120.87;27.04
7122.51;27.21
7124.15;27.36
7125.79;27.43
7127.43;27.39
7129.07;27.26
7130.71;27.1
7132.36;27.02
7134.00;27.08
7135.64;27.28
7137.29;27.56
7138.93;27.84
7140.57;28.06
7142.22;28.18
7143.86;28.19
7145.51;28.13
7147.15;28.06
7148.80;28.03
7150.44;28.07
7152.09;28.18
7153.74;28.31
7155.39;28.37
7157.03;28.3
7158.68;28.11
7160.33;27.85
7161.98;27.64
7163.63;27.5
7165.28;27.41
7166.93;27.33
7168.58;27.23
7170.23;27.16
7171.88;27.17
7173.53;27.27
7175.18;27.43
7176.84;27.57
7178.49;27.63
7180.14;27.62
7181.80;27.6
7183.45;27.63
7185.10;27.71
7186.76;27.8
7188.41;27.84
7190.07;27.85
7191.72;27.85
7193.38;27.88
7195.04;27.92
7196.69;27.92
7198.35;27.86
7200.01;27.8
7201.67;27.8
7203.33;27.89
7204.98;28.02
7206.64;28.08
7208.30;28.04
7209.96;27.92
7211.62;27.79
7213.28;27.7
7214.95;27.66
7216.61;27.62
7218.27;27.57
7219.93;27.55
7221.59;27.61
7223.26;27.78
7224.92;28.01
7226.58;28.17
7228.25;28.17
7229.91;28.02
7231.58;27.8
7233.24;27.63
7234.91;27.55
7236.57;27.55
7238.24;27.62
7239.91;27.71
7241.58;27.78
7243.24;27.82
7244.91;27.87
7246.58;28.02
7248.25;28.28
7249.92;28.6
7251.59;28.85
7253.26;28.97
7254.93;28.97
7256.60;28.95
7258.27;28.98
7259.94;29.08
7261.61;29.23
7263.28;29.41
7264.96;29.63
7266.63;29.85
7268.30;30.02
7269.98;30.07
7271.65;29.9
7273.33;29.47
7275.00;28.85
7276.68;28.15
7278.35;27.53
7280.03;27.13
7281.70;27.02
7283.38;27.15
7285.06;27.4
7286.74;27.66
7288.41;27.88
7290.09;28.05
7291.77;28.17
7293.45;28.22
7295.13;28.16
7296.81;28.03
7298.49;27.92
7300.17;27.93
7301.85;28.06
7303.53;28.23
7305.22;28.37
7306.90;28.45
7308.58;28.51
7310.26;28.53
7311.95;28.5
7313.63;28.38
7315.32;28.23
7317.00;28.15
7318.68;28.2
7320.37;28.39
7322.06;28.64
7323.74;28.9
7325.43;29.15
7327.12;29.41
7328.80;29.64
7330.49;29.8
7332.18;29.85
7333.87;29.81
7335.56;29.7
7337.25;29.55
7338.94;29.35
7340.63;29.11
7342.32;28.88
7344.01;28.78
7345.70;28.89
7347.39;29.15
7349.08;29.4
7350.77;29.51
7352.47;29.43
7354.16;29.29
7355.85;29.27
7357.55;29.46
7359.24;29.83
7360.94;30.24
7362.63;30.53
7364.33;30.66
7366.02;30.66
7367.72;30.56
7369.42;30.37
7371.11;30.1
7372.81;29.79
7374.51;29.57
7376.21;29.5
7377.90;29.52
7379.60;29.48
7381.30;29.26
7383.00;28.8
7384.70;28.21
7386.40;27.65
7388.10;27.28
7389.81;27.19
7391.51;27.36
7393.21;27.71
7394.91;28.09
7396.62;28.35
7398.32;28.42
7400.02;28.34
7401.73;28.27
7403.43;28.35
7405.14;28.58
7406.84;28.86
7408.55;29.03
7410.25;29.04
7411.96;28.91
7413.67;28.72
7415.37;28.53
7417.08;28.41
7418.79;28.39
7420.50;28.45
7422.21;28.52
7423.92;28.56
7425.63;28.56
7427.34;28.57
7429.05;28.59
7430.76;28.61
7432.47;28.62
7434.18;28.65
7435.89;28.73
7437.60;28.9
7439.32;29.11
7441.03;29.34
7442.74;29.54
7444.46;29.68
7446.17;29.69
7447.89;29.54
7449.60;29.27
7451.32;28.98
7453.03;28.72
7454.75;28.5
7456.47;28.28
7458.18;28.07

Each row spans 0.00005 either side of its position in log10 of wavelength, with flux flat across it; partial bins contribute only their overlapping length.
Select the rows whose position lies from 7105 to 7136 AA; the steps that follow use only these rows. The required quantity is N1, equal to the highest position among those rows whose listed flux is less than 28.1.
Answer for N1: 7135.64 AA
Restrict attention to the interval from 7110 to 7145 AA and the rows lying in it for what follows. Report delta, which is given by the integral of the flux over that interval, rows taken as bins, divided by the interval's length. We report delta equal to 27.3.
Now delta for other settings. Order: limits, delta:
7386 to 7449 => 28.6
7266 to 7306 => 28.3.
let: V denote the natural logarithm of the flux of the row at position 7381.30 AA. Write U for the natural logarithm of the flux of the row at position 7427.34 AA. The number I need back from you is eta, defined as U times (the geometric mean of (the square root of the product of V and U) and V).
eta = 11.3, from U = 3.352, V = 3.38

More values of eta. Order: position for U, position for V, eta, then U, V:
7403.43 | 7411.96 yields 11.2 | 3.345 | 3.36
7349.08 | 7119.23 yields 11.2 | 3.381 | 3.29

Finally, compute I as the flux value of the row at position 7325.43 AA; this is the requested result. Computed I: 29.15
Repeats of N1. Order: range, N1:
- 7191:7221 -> 7219.93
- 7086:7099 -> 7097.95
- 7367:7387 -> 7386.40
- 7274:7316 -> 7301.85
